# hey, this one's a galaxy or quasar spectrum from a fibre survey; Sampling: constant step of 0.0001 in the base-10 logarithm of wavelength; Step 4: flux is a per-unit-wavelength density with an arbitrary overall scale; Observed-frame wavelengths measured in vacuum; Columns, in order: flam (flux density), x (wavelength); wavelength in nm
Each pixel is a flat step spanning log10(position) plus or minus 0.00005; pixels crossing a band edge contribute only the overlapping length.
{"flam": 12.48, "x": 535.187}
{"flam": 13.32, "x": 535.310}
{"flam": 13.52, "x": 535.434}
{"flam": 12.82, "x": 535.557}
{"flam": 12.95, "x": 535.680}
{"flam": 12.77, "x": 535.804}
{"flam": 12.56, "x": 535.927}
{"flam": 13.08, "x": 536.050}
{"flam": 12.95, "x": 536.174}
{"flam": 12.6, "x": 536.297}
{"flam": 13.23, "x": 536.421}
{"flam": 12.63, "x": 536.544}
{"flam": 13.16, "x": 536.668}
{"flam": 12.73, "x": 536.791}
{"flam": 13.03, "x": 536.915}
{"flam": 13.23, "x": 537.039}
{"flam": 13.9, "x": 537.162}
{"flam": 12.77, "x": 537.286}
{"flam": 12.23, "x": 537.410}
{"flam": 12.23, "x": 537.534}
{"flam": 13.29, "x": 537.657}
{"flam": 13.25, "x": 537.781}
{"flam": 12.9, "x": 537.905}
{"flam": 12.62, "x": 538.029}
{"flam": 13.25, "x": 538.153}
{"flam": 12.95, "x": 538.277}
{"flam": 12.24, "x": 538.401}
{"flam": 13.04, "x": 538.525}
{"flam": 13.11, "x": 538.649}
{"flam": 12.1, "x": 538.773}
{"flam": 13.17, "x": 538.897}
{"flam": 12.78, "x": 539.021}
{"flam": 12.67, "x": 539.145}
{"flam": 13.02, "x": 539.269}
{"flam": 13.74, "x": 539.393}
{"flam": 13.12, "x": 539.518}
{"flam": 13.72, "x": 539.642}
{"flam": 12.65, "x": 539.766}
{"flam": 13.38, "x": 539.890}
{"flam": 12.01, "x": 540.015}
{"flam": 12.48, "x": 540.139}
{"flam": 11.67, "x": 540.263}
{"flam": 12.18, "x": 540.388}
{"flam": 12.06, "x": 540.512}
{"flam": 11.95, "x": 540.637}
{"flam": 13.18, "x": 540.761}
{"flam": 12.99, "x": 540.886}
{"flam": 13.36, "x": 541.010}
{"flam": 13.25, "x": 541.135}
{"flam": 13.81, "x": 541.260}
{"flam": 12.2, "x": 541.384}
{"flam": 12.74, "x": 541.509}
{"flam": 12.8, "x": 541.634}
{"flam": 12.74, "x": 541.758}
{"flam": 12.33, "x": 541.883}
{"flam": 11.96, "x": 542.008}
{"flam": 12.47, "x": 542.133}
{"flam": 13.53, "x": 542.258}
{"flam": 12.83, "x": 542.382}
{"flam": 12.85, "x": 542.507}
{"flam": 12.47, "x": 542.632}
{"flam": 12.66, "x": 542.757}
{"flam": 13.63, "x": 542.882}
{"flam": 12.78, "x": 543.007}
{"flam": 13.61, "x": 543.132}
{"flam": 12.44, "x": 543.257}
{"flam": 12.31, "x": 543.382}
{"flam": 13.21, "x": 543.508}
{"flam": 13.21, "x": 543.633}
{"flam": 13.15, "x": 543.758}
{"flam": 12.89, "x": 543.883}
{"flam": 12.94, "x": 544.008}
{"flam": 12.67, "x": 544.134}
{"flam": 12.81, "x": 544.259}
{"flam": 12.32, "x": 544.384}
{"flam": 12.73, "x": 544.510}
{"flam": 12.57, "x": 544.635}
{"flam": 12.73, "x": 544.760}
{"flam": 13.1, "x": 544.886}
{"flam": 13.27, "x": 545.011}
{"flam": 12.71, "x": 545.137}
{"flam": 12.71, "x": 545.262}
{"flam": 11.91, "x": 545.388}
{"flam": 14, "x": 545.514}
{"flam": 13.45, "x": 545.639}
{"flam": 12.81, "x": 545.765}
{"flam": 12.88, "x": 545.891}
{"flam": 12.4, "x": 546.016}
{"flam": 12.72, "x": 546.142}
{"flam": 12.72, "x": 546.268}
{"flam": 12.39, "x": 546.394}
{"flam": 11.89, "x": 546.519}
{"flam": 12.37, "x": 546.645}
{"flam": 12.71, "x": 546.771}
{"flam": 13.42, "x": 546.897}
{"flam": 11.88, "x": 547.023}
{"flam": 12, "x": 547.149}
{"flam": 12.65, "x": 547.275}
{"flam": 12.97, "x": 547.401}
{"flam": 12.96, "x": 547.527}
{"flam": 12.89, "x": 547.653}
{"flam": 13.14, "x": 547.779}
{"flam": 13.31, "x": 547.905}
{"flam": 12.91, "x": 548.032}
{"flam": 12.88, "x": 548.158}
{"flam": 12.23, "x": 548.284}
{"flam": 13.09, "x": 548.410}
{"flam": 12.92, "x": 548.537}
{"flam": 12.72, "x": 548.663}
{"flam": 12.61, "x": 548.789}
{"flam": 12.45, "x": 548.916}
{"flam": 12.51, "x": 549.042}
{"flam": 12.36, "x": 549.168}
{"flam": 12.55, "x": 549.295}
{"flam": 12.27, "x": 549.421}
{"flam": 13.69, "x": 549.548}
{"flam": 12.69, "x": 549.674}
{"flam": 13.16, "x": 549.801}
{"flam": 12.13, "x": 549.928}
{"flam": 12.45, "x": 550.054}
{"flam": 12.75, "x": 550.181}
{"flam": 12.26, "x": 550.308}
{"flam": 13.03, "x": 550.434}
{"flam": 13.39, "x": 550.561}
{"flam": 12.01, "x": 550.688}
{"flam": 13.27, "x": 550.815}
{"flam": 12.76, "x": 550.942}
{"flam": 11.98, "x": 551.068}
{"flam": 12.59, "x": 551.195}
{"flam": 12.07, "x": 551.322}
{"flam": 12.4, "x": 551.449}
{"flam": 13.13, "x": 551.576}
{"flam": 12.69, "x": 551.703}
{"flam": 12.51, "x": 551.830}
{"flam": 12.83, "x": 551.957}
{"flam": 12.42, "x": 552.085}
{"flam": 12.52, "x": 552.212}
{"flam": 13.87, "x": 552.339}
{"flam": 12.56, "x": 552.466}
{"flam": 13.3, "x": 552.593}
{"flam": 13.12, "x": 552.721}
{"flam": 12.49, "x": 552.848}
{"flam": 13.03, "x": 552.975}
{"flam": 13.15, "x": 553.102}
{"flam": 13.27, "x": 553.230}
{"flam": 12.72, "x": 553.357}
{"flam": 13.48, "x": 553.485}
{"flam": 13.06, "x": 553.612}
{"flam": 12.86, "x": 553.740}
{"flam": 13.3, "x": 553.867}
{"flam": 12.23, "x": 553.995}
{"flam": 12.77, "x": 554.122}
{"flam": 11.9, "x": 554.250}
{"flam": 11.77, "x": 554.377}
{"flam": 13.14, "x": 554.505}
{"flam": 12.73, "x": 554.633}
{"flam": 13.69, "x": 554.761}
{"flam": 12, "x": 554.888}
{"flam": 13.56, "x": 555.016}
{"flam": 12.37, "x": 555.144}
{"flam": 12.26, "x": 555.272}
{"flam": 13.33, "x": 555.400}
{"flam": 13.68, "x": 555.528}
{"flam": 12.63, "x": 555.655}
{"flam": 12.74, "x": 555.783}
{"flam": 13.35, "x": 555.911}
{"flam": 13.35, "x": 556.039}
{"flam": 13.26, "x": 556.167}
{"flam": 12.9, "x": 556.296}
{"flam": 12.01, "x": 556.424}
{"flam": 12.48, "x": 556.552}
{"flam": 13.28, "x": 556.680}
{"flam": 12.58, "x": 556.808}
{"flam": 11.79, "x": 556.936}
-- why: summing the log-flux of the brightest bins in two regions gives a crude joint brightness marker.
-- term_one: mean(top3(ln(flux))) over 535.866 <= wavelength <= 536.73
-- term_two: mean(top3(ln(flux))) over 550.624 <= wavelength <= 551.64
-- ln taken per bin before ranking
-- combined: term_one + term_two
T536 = 5.15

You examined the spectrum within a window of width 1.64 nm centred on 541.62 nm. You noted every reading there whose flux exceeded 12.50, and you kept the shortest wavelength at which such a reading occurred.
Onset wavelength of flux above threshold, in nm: 540.886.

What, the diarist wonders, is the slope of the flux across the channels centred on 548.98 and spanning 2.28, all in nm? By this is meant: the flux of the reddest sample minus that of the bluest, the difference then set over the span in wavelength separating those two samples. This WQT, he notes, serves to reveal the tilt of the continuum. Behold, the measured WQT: -0.4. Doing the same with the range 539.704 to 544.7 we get 0.0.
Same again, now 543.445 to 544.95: -0.1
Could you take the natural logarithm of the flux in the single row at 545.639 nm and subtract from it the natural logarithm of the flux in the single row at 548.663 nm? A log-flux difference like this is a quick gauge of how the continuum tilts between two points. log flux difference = 0.056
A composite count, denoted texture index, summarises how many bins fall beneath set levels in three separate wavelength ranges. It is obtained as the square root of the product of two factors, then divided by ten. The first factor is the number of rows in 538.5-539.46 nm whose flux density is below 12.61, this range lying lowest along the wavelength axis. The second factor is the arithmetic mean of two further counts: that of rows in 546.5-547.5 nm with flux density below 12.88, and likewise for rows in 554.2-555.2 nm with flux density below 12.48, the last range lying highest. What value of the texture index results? 0.22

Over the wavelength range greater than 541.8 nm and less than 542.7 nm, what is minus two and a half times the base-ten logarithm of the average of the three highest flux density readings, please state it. -2.791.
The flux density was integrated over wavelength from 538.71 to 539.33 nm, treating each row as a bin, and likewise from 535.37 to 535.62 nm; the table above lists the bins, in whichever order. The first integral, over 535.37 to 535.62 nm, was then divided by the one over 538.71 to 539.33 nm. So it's 0.4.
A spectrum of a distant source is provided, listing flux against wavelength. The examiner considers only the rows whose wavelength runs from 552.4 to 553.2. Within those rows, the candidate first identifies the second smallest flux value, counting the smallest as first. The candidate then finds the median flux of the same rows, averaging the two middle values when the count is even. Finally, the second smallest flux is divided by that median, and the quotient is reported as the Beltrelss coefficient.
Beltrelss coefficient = 0.961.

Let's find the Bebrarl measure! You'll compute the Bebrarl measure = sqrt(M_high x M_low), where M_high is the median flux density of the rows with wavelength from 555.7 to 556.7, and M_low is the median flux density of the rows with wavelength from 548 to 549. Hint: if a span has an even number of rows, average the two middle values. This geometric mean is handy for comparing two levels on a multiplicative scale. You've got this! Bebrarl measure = 12.94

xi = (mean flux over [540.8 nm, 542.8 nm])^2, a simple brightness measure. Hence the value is 164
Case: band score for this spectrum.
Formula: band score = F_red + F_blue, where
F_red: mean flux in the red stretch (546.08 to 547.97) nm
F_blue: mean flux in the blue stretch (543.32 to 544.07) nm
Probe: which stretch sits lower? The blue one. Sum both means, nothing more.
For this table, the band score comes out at 25.6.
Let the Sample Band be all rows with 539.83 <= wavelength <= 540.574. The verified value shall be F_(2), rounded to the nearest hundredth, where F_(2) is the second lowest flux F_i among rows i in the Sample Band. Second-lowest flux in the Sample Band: 12.01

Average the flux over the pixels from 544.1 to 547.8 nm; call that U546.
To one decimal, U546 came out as 12.7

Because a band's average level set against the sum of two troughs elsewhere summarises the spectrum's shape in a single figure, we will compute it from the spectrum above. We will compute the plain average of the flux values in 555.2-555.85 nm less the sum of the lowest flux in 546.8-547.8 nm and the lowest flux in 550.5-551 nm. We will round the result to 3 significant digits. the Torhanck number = -11.0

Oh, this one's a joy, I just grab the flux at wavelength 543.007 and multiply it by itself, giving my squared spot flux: 163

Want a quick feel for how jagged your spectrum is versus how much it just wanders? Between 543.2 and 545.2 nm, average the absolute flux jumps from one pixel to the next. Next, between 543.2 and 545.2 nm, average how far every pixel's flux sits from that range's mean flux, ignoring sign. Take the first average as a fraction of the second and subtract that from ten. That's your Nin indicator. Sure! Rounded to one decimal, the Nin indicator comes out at 8.9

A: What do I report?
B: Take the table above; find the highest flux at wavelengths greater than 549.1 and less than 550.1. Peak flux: 13.69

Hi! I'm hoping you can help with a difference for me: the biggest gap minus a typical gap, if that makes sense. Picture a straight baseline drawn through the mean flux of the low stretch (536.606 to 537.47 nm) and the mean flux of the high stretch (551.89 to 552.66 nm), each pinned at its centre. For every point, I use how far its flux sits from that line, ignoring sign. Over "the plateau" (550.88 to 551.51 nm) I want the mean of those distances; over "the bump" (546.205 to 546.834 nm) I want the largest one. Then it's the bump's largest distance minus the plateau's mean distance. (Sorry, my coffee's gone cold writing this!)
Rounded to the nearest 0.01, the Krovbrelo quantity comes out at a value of 0.50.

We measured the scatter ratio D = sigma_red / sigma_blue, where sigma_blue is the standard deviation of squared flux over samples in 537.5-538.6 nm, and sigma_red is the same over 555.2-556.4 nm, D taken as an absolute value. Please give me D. 1.1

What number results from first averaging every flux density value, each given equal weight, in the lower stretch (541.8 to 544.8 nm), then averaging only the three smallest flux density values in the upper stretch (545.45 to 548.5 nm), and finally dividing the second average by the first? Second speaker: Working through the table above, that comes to 0.932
